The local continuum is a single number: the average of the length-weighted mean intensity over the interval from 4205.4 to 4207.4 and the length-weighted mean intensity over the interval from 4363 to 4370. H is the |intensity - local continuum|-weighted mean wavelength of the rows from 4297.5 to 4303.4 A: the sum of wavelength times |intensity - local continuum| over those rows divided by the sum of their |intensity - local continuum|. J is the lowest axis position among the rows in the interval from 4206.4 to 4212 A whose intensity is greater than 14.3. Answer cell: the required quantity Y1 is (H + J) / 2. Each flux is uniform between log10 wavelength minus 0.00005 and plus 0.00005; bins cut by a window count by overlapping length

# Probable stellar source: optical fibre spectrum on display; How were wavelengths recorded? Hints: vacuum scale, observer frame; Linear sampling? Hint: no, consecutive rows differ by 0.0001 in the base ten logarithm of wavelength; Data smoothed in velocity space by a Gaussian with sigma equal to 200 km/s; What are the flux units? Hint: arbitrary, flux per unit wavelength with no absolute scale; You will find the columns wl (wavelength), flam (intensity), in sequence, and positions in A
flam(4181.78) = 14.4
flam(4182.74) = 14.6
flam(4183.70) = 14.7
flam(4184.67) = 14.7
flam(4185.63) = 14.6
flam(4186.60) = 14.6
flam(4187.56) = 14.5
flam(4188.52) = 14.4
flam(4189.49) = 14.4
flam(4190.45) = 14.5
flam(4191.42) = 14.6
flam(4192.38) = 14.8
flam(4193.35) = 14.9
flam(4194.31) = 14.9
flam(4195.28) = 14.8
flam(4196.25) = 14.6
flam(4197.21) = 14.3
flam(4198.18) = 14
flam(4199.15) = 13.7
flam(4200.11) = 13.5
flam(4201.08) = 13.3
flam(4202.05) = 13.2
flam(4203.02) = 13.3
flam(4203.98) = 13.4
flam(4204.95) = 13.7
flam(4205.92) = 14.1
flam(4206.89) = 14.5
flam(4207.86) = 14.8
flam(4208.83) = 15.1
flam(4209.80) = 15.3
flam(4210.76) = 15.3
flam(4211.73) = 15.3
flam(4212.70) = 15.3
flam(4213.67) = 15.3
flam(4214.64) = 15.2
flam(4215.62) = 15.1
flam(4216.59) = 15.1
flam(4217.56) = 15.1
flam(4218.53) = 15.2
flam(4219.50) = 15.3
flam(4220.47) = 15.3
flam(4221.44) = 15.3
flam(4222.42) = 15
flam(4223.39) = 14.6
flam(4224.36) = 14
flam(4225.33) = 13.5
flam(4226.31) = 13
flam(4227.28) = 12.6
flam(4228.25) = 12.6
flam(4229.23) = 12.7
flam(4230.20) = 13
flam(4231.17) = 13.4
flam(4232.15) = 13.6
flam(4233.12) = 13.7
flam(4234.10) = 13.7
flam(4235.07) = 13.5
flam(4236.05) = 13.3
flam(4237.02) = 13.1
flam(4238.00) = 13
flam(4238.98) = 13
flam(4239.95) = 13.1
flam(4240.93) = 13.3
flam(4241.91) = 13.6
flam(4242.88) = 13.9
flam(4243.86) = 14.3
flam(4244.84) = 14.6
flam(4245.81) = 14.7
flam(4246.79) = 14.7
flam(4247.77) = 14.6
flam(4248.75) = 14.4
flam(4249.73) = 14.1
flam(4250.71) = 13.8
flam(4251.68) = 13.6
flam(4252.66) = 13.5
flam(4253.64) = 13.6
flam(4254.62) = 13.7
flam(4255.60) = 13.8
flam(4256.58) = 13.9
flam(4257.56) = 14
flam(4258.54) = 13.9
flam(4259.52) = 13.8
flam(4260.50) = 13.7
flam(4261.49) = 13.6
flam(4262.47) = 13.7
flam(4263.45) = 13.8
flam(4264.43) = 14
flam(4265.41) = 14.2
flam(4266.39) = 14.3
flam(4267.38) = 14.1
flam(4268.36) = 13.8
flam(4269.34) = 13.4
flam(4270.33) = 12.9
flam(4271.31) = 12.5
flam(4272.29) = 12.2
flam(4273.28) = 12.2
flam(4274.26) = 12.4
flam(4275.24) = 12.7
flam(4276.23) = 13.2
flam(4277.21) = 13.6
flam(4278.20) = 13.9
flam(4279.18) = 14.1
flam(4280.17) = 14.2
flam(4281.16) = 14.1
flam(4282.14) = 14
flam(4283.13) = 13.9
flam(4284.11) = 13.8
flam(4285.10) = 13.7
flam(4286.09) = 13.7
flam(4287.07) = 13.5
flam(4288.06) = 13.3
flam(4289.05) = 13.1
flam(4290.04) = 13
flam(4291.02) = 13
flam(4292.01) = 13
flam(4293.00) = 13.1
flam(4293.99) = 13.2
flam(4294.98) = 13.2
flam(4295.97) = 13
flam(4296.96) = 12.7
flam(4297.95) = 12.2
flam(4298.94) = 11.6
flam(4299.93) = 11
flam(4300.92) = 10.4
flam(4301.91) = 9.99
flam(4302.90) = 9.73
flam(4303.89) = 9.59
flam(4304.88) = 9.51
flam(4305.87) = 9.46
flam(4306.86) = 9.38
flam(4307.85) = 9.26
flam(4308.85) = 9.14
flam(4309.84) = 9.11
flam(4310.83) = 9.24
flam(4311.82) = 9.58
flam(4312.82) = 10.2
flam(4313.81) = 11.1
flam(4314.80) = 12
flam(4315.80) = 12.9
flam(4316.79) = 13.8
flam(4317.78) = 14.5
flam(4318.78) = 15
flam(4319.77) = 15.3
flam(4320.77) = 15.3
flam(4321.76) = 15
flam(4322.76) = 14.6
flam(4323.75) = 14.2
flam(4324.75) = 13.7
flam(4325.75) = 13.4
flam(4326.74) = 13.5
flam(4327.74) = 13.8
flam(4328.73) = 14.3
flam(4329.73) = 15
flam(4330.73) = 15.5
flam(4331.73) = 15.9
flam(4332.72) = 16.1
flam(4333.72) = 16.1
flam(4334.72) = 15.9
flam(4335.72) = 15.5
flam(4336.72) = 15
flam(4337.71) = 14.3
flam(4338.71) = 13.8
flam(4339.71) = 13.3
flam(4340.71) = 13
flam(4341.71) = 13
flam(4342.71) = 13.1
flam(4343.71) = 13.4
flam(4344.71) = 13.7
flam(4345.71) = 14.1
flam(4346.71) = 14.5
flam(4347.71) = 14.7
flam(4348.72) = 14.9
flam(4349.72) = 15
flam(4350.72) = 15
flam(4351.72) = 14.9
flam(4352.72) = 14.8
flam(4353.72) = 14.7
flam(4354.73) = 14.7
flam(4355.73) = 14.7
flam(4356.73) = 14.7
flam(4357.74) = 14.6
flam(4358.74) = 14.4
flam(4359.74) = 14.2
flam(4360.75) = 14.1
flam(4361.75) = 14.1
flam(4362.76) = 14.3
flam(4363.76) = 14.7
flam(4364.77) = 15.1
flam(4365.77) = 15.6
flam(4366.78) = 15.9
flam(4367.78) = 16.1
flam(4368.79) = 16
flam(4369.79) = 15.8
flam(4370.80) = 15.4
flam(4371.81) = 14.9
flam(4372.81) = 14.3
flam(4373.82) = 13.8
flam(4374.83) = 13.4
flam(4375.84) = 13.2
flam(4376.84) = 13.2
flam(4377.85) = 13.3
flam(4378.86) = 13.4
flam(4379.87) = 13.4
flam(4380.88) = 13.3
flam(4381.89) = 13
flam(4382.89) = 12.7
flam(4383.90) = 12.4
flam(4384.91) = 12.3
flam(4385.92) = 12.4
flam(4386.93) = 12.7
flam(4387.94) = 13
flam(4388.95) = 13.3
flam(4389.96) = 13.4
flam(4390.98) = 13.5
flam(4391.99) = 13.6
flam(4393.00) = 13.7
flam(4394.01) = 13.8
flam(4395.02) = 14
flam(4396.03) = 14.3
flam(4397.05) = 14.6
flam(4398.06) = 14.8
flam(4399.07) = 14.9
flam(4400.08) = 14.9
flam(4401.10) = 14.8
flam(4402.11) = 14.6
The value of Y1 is 4253.8 A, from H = 4300.8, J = 4206.89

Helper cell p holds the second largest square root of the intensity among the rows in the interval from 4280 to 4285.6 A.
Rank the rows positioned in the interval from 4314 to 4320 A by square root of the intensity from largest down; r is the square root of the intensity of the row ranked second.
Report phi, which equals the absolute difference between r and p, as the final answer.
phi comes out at 0.12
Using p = 3.75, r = 3.87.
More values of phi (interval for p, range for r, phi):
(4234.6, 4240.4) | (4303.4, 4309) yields 0.56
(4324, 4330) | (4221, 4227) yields 0.09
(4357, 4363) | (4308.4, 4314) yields 0.60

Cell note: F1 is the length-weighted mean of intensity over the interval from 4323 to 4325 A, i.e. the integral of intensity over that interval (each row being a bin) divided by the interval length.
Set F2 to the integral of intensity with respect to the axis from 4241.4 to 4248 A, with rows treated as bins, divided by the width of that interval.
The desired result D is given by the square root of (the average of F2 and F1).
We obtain 3.77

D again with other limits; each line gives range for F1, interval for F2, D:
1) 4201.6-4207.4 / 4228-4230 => 3.63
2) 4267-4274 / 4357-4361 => 3.70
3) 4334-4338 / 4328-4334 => 3.92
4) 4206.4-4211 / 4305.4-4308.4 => 3.49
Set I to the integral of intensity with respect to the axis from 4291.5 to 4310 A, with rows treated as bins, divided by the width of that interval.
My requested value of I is 11.0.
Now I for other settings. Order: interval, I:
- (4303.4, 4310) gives 9.4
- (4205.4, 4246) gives 14.2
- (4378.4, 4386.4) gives 12.9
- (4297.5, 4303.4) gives 10.8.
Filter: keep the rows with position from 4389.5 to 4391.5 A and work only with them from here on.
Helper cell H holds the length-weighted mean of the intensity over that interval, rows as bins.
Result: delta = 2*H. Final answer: 26.8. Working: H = 13.4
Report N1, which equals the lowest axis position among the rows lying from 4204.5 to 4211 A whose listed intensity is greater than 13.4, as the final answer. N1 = 4204.95 A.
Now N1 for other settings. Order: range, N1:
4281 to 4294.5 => 4281.16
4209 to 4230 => 4209.80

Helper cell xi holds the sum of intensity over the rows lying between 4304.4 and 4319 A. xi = 164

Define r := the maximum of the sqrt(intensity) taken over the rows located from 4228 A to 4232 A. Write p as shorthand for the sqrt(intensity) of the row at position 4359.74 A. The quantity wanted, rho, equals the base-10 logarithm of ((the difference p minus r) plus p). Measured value 0.588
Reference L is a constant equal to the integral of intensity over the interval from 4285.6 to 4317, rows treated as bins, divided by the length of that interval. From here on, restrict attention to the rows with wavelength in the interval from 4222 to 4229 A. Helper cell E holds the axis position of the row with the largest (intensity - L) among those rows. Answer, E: 4222.42 A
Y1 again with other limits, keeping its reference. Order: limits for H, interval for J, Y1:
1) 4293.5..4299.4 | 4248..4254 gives 4272.8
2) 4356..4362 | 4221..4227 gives 4290.7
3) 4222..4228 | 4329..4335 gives 4277.9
